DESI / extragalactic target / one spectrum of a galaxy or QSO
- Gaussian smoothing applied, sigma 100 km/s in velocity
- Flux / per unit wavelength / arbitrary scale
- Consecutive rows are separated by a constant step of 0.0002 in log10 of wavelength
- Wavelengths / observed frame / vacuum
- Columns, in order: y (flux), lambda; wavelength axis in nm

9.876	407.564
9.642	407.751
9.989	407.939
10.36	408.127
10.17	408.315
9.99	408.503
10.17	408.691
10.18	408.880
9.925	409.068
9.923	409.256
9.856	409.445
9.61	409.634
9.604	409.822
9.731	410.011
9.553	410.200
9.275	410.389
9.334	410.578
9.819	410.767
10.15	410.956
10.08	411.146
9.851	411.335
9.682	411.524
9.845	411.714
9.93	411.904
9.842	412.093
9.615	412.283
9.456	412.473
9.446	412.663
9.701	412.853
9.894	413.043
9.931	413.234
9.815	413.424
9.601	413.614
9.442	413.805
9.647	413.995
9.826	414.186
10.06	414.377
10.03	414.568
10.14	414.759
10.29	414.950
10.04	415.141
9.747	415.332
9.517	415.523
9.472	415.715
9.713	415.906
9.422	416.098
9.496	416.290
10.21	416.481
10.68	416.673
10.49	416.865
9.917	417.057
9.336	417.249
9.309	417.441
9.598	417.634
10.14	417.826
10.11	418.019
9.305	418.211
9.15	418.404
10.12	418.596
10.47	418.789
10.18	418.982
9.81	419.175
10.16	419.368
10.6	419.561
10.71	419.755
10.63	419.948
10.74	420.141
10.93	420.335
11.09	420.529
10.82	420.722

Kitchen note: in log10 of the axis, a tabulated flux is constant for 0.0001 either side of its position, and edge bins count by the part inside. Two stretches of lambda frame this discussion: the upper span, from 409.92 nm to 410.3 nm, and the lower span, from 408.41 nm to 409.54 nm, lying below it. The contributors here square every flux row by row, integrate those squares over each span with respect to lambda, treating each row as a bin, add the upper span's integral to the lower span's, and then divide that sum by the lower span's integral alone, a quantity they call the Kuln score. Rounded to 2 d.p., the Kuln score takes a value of 1.31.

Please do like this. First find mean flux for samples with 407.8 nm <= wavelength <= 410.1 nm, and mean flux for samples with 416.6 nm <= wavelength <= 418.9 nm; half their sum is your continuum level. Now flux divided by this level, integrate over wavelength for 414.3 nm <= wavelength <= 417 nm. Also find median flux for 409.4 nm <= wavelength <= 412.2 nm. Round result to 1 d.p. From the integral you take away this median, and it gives -7.1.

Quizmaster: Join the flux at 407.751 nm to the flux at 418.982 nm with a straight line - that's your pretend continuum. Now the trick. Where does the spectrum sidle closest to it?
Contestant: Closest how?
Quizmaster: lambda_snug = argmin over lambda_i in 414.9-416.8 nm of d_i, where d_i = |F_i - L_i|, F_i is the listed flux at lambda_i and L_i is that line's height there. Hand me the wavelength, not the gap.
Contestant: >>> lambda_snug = 415.141 nm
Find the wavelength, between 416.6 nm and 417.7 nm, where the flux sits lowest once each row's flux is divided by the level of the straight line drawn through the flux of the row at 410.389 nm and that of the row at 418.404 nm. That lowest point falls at 417.441 nm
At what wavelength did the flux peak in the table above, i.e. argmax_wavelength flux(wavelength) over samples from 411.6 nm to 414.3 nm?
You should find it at 413.234 nm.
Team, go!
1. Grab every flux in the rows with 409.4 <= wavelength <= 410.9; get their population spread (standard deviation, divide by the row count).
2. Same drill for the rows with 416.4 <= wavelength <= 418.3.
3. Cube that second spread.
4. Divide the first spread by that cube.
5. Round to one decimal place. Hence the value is 1.8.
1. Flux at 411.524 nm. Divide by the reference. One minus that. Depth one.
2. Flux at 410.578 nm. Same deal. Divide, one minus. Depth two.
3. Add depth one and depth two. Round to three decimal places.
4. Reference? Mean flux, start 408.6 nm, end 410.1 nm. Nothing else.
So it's 0.074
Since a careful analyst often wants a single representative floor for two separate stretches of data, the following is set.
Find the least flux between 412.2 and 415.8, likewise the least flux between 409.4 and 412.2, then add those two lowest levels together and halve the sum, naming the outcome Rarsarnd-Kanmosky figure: 9.36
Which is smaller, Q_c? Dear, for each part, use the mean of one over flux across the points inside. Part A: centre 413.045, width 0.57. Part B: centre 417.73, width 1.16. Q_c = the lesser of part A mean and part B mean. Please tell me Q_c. 0.102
